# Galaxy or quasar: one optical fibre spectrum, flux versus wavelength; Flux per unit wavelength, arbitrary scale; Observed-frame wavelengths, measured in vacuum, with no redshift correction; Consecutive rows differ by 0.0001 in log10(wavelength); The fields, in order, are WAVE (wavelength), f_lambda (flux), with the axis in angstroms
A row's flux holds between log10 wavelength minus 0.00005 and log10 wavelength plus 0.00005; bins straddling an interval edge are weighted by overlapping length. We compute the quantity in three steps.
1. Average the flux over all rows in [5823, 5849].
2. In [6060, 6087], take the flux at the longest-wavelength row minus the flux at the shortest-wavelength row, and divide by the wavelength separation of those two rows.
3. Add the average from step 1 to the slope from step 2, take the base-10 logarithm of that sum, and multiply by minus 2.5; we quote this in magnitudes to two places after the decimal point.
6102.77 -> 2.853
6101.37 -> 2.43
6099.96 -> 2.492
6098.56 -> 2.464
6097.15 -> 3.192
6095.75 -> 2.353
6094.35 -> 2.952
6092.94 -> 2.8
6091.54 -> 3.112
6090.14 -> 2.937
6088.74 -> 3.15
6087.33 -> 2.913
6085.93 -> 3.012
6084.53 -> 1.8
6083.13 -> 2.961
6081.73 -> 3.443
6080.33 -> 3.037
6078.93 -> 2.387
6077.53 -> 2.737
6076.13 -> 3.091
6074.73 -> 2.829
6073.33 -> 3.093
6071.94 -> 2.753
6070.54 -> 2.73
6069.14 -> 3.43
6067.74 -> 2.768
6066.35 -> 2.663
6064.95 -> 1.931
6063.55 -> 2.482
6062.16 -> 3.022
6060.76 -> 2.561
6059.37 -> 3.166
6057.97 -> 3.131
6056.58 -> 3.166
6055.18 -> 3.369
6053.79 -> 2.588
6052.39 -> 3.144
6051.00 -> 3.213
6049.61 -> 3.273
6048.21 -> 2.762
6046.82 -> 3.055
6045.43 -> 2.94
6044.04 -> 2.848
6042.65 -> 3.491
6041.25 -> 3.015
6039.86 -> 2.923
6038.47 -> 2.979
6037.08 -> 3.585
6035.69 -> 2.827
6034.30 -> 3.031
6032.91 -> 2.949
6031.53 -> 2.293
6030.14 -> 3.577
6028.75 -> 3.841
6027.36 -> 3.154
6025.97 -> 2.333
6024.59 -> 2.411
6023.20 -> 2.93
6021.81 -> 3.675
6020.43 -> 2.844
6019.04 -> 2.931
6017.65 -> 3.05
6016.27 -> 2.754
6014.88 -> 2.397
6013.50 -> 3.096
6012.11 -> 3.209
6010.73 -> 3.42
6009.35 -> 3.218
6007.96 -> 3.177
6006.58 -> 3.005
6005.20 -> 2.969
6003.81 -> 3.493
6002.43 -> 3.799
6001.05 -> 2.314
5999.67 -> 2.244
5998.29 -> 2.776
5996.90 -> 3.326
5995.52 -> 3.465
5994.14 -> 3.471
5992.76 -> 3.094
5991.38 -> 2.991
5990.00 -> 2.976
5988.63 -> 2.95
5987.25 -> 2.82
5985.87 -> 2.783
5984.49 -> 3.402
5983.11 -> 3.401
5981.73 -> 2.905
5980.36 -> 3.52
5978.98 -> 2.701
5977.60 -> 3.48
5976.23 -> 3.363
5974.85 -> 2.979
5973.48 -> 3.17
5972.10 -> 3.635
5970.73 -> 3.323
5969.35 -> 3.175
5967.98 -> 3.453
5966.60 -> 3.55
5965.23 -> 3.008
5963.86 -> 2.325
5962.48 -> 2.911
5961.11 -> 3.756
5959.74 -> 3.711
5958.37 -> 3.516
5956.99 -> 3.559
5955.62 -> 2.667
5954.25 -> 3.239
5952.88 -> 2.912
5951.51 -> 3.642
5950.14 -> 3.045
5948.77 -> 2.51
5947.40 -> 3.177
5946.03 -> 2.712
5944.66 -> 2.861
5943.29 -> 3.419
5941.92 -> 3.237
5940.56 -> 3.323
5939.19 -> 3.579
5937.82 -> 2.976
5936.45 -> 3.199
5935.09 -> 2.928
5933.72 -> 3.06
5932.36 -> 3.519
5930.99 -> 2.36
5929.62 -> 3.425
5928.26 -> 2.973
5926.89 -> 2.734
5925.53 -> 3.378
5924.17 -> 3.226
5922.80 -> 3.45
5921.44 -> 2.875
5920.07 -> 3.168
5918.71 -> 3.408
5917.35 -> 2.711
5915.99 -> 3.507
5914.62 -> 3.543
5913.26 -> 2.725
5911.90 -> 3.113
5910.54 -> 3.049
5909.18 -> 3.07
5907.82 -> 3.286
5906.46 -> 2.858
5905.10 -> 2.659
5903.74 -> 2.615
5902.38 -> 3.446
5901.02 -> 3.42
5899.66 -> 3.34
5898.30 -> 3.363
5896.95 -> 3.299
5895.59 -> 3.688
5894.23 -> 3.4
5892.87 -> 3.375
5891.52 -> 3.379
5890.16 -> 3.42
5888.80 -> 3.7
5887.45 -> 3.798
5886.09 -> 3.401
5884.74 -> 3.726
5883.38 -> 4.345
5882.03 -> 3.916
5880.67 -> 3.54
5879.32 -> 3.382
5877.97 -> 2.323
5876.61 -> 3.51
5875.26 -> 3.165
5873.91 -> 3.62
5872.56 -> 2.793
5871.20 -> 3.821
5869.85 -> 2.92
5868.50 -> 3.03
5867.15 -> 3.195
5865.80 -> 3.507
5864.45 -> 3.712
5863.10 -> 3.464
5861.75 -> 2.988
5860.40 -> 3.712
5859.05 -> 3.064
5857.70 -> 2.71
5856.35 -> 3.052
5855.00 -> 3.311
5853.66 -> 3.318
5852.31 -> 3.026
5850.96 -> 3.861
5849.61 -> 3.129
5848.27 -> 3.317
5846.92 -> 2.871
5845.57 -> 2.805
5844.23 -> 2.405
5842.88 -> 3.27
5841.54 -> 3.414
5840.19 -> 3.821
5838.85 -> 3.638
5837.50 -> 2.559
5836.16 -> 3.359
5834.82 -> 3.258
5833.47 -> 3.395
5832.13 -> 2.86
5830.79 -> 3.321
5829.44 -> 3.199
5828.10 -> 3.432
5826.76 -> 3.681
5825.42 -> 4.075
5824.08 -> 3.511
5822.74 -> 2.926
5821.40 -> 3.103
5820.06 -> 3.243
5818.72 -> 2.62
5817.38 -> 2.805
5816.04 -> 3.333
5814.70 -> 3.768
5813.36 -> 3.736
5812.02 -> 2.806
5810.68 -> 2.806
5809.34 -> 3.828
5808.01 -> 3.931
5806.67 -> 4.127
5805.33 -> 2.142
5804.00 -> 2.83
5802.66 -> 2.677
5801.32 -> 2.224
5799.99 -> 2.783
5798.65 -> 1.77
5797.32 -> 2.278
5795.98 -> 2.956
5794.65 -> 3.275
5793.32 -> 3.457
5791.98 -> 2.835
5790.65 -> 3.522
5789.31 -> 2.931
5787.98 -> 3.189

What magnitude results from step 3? -1.29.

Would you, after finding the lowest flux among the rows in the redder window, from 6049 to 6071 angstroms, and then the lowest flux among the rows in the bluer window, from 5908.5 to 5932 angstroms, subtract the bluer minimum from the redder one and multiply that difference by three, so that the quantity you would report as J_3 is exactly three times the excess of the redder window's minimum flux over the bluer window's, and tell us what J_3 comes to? -1.3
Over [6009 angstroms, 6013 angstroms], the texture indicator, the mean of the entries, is 3.3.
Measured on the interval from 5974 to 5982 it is 3.2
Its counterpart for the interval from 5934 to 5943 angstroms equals 3.2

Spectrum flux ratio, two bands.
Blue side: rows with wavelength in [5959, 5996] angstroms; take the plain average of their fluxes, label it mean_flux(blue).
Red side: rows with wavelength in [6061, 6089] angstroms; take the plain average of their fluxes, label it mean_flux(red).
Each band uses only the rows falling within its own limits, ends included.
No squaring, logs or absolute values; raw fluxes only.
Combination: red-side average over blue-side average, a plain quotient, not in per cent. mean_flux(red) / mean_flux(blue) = 0.88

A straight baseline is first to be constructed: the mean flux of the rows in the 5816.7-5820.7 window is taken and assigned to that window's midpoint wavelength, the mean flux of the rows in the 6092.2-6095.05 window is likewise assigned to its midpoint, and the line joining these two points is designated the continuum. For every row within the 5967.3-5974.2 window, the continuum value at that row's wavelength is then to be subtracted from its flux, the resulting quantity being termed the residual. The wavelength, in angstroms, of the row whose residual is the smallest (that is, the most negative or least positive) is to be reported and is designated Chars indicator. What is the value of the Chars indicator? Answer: 5973.48 angstroms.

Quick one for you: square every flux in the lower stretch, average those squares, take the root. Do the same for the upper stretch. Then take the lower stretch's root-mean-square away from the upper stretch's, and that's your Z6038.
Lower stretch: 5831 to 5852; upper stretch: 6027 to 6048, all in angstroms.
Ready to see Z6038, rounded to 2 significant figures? -0.10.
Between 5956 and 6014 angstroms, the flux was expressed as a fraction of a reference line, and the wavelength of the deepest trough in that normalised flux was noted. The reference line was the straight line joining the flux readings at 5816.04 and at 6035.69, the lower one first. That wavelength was 5999.67 angstroms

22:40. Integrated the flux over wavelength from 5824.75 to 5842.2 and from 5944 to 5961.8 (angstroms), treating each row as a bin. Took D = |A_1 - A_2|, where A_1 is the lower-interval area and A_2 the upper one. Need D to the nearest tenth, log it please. 2.5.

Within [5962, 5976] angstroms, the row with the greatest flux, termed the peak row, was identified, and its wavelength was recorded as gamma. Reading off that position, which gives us 5972.10 angstroms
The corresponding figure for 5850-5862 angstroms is 5850.96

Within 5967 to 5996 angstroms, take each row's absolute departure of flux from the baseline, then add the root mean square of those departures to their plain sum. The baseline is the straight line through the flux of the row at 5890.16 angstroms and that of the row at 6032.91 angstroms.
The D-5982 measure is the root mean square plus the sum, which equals 5.4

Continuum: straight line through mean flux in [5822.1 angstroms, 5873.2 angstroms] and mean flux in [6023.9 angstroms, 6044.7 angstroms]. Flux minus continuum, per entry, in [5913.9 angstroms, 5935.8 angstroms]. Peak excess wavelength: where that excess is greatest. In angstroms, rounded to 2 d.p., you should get 5914.62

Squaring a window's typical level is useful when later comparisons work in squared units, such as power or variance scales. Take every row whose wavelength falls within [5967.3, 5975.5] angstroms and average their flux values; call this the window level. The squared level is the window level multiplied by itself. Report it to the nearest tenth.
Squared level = 10.8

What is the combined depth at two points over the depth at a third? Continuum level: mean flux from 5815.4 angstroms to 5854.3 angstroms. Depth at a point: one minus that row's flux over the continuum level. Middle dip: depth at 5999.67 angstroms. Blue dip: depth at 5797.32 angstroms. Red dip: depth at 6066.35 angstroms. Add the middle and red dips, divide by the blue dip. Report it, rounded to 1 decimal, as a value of 1.6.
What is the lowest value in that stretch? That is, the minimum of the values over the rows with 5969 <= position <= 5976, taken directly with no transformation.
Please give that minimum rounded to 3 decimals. 2.979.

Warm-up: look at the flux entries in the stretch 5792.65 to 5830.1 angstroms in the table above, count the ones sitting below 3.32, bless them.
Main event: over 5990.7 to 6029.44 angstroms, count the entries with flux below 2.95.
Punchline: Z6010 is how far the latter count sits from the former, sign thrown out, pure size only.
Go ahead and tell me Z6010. 7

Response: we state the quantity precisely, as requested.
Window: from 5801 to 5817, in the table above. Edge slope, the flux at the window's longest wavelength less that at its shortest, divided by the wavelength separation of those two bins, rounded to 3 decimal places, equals 0.075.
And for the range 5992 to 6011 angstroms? 0.018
